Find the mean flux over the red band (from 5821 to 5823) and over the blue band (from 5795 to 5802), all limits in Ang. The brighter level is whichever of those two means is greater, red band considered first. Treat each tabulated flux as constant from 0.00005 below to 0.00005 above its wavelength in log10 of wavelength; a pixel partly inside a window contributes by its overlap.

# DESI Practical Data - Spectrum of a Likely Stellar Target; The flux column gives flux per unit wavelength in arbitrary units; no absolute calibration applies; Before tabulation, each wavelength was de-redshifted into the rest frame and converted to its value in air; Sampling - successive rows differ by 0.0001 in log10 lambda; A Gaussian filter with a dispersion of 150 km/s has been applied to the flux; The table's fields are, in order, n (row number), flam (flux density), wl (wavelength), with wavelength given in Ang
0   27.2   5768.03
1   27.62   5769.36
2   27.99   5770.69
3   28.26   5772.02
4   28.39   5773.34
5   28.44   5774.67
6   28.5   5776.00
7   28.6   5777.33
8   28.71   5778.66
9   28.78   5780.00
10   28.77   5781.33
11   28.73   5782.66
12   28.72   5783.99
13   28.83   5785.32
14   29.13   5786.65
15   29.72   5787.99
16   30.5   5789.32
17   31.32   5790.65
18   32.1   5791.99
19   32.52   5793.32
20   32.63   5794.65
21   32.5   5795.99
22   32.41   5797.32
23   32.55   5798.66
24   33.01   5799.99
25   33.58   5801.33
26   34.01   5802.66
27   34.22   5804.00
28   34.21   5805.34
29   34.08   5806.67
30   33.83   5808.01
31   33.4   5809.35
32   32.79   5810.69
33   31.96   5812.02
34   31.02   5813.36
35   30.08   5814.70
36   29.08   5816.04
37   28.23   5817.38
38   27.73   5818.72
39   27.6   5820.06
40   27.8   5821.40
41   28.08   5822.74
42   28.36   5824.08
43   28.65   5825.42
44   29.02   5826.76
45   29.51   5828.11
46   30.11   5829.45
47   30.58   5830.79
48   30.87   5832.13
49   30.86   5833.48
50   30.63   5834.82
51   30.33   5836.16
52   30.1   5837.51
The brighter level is 32.8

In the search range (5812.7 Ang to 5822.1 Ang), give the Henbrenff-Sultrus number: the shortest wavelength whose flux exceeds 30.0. 5813.36 Ang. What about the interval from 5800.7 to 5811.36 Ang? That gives 5801.33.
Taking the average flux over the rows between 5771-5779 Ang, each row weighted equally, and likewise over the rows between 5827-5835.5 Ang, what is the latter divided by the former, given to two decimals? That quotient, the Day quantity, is 1.07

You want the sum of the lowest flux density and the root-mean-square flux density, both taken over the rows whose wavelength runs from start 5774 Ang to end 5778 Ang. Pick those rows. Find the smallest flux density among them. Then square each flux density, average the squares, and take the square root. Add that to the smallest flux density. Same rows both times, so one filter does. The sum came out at 57.0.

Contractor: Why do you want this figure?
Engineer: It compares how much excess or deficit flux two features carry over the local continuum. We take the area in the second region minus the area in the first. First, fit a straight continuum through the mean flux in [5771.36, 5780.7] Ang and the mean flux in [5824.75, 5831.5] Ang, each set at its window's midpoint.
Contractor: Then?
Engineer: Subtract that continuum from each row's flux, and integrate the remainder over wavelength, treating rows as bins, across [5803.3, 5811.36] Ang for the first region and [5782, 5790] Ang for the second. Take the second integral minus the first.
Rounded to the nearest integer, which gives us -33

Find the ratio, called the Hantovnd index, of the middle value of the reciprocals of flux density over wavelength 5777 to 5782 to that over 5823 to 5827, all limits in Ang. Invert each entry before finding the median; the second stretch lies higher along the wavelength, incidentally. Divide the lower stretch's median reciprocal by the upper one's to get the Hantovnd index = 1.00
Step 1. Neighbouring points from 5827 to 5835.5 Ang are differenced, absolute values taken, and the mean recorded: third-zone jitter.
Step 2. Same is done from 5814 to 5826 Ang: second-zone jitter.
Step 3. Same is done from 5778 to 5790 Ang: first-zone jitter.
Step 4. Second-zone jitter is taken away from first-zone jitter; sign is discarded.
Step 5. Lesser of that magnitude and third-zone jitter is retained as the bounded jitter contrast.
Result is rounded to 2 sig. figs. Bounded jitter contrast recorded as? 0.20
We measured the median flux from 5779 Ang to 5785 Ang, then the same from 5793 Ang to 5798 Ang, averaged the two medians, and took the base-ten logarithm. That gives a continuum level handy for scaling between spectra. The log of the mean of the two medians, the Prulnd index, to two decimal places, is 1.49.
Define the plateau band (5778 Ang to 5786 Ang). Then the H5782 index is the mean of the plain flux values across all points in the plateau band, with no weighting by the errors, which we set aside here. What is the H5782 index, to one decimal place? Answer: 28.8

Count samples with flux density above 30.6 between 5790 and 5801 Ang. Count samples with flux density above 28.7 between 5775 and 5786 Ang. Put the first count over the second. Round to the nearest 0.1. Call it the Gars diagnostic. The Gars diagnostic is 1.3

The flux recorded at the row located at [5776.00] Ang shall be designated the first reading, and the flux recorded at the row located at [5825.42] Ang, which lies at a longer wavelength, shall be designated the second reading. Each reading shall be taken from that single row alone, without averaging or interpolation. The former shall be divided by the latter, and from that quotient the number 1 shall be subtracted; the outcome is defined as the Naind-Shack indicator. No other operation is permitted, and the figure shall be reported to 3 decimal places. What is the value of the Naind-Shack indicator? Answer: -0.005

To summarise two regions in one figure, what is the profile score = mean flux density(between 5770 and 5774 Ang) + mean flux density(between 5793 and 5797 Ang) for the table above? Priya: 60.8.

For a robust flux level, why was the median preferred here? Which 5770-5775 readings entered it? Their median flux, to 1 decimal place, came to 28.3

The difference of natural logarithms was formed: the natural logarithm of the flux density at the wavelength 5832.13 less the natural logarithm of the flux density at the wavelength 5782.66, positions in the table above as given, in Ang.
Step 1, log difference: 0.072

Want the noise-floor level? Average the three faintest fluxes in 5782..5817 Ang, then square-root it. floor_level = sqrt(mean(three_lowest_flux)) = 5.36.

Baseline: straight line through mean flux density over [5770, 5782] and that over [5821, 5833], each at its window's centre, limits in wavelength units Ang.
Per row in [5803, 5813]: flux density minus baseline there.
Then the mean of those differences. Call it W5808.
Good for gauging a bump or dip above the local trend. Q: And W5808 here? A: 4.5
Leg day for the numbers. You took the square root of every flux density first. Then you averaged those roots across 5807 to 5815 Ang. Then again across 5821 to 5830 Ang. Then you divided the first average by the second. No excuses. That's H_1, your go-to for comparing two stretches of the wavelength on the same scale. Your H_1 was 1.06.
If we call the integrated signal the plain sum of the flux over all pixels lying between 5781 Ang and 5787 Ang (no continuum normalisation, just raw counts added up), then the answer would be 144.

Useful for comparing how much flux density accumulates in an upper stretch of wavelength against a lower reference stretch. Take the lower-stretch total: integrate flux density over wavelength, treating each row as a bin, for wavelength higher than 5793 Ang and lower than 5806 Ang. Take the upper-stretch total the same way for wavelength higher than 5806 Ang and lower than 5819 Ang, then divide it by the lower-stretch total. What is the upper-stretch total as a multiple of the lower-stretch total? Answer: 0.94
